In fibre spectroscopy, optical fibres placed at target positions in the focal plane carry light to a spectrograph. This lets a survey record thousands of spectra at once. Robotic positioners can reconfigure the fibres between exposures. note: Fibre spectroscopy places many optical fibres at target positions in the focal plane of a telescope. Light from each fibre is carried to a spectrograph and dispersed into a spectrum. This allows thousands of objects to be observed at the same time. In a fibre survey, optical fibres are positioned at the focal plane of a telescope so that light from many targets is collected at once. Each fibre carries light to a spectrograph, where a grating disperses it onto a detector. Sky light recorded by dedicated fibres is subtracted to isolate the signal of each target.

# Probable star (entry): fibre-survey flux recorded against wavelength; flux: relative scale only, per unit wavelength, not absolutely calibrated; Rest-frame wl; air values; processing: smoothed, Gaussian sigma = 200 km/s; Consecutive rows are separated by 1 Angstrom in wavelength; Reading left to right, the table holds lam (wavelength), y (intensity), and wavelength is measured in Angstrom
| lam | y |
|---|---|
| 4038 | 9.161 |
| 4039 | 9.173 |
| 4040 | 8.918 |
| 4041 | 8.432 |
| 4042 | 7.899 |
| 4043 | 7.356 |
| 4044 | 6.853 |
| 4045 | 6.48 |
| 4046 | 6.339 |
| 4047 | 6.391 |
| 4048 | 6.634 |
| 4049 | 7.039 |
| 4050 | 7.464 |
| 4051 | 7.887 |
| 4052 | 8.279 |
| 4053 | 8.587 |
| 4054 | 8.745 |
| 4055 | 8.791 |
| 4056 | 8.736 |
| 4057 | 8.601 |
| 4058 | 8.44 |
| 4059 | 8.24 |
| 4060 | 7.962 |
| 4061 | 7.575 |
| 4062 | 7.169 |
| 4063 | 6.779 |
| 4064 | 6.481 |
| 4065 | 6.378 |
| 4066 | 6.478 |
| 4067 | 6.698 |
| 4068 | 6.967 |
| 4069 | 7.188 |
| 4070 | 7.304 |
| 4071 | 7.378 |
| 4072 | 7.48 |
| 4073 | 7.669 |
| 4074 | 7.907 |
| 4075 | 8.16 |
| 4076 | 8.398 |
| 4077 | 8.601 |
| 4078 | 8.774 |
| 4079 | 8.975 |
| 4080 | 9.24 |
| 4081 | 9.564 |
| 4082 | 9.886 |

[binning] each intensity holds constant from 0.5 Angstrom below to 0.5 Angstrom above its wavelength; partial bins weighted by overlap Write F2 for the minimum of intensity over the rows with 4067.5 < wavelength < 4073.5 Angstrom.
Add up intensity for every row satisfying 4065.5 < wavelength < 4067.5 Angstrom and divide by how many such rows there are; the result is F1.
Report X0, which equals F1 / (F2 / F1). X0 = 6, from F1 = 6.59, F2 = 6.967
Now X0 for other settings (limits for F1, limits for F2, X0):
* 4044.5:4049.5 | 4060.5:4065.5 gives 7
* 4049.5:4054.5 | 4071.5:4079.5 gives 9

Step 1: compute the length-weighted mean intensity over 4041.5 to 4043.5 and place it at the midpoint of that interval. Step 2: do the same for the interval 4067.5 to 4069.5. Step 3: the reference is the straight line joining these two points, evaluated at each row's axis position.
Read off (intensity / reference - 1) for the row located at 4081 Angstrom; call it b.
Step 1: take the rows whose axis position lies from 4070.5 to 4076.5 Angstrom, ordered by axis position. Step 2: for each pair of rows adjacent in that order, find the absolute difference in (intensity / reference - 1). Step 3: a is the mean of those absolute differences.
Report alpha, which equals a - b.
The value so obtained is -0.37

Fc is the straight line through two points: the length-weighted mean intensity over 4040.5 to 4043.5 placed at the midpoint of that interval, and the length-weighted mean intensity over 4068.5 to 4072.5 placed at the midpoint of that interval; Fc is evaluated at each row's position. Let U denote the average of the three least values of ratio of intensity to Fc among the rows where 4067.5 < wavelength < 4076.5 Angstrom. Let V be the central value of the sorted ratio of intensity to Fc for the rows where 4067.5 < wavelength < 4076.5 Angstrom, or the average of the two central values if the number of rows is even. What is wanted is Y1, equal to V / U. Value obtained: 1.05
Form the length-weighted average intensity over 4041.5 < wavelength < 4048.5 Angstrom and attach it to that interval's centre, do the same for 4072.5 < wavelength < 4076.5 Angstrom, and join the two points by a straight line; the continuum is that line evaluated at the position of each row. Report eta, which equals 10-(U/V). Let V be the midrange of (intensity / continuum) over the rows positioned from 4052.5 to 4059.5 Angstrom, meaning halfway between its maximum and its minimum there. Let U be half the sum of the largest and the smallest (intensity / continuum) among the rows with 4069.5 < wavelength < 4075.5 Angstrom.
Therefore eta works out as 9.16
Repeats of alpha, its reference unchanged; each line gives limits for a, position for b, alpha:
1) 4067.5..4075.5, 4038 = -0.16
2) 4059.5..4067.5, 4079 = -0.27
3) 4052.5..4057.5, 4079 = -0.30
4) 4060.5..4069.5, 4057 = -0.14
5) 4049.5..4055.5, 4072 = -0.03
